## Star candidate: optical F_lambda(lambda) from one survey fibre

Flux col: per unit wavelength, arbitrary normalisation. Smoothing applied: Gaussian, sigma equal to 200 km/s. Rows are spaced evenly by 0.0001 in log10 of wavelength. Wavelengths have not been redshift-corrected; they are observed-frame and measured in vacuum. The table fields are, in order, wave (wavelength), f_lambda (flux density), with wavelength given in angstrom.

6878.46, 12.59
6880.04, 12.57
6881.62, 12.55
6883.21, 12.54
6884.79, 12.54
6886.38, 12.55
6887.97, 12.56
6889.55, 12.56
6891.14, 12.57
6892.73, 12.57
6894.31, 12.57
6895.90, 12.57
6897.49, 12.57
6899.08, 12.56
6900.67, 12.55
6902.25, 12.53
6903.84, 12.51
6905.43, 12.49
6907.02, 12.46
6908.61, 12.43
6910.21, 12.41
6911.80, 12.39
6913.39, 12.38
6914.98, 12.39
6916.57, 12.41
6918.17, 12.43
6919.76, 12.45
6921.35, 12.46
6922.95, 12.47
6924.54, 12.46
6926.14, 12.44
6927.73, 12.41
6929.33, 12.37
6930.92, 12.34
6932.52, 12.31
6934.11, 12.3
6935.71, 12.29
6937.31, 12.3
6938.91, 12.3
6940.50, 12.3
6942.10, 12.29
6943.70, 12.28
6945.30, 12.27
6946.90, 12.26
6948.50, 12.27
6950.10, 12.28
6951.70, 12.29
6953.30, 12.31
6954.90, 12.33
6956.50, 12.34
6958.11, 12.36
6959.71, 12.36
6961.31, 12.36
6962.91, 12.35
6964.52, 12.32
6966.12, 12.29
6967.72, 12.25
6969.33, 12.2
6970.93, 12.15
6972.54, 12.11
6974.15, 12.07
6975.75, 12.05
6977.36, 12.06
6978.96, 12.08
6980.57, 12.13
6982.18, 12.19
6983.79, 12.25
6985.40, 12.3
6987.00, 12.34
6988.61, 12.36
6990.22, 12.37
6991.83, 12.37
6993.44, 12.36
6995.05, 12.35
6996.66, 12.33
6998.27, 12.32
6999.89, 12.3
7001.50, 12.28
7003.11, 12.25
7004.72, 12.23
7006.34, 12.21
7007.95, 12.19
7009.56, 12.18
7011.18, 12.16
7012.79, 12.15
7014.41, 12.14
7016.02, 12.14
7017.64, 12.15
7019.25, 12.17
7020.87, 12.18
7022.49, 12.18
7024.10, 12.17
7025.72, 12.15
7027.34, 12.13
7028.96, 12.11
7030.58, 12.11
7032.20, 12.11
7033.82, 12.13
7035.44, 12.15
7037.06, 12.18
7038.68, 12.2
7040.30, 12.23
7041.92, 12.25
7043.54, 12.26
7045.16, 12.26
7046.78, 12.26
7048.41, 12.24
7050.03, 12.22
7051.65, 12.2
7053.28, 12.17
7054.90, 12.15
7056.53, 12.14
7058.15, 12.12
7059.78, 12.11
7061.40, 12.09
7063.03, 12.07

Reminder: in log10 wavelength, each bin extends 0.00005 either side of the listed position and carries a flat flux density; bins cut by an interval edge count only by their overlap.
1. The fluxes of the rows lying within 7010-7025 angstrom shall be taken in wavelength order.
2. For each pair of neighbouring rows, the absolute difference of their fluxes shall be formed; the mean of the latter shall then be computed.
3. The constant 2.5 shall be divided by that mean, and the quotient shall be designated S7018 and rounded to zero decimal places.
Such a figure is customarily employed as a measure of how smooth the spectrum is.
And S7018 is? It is 286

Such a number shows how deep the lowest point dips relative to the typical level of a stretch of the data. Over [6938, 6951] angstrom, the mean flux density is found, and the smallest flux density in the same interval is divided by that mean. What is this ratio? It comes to 0.998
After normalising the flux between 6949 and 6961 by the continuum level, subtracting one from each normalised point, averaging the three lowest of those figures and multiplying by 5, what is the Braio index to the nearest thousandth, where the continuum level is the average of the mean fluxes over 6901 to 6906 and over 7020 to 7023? -0.021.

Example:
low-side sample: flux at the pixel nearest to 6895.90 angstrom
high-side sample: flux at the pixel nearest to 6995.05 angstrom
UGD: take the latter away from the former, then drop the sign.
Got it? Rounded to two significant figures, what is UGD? 0.22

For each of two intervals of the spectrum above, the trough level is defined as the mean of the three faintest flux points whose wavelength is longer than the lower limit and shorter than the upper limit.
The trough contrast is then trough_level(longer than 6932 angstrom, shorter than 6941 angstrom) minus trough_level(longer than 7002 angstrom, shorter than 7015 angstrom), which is 0.147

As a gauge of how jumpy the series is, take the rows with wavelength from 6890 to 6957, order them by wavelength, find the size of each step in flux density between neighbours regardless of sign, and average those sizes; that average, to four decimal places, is 0.0144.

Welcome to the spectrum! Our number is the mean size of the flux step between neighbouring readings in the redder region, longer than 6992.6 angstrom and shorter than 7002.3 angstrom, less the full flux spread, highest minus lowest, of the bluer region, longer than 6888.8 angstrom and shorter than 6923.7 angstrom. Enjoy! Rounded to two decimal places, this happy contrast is -0.17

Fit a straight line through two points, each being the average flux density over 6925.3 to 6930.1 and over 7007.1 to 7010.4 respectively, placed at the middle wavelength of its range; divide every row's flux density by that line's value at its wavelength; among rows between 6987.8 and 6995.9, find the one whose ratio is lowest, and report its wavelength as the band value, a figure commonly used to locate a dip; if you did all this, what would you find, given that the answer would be 6988.61 angstrom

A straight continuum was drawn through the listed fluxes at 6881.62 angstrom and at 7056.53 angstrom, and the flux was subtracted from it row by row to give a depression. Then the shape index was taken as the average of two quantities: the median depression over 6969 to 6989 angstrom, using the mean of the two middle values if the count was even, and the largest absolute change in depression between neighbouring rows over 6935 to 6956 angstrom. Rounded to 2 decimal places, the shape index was 0.11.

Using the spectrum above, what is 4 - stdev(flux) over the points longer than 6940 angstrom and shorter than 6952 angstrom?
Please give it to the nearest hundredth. 3.99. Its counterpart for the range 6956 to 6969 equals 3.96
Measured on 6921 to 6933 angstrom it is 3.94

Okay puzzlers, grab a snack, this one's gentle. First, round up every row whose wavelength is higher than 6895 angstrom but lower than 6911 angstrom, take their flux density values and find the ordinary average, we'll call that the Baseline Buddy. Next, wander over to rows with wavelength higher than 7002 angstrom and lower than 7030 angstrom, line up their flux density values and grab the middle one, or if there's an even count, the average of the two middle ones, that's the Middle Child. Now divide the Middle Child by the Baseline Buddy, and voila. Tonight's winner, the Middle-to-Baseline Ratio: 0.97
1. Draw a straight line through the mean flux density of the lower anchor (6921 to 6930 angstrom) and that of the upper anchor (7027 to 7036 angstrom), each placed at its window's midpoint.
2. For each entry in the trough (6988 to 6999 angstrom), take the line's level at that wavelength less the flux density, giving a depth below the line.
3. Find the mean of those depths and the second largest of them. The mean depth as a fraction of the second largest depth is 1.1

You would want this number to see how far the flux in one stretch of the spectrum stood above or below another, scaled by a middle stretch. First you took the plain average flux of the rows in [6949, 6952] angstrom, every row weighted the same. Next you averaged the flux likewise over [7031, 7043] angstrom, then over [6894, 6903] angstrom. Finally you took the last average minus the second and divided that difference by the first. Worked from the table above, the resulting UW 0.031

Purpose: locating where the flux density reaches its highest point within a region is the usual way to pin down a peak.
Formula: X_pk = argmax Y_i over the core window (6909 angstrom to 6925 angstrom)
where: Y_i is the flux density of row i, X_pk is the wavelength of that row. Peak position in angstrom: 6922.95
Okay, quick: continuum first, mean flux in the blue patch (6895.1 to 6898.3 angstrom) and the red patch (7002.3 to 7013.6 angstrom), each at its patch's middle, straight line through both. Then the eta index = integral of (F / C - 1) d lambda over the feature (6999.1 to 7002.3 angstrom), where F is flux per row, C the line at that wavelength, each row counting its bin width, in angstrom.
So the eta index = 0.018 angstrom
